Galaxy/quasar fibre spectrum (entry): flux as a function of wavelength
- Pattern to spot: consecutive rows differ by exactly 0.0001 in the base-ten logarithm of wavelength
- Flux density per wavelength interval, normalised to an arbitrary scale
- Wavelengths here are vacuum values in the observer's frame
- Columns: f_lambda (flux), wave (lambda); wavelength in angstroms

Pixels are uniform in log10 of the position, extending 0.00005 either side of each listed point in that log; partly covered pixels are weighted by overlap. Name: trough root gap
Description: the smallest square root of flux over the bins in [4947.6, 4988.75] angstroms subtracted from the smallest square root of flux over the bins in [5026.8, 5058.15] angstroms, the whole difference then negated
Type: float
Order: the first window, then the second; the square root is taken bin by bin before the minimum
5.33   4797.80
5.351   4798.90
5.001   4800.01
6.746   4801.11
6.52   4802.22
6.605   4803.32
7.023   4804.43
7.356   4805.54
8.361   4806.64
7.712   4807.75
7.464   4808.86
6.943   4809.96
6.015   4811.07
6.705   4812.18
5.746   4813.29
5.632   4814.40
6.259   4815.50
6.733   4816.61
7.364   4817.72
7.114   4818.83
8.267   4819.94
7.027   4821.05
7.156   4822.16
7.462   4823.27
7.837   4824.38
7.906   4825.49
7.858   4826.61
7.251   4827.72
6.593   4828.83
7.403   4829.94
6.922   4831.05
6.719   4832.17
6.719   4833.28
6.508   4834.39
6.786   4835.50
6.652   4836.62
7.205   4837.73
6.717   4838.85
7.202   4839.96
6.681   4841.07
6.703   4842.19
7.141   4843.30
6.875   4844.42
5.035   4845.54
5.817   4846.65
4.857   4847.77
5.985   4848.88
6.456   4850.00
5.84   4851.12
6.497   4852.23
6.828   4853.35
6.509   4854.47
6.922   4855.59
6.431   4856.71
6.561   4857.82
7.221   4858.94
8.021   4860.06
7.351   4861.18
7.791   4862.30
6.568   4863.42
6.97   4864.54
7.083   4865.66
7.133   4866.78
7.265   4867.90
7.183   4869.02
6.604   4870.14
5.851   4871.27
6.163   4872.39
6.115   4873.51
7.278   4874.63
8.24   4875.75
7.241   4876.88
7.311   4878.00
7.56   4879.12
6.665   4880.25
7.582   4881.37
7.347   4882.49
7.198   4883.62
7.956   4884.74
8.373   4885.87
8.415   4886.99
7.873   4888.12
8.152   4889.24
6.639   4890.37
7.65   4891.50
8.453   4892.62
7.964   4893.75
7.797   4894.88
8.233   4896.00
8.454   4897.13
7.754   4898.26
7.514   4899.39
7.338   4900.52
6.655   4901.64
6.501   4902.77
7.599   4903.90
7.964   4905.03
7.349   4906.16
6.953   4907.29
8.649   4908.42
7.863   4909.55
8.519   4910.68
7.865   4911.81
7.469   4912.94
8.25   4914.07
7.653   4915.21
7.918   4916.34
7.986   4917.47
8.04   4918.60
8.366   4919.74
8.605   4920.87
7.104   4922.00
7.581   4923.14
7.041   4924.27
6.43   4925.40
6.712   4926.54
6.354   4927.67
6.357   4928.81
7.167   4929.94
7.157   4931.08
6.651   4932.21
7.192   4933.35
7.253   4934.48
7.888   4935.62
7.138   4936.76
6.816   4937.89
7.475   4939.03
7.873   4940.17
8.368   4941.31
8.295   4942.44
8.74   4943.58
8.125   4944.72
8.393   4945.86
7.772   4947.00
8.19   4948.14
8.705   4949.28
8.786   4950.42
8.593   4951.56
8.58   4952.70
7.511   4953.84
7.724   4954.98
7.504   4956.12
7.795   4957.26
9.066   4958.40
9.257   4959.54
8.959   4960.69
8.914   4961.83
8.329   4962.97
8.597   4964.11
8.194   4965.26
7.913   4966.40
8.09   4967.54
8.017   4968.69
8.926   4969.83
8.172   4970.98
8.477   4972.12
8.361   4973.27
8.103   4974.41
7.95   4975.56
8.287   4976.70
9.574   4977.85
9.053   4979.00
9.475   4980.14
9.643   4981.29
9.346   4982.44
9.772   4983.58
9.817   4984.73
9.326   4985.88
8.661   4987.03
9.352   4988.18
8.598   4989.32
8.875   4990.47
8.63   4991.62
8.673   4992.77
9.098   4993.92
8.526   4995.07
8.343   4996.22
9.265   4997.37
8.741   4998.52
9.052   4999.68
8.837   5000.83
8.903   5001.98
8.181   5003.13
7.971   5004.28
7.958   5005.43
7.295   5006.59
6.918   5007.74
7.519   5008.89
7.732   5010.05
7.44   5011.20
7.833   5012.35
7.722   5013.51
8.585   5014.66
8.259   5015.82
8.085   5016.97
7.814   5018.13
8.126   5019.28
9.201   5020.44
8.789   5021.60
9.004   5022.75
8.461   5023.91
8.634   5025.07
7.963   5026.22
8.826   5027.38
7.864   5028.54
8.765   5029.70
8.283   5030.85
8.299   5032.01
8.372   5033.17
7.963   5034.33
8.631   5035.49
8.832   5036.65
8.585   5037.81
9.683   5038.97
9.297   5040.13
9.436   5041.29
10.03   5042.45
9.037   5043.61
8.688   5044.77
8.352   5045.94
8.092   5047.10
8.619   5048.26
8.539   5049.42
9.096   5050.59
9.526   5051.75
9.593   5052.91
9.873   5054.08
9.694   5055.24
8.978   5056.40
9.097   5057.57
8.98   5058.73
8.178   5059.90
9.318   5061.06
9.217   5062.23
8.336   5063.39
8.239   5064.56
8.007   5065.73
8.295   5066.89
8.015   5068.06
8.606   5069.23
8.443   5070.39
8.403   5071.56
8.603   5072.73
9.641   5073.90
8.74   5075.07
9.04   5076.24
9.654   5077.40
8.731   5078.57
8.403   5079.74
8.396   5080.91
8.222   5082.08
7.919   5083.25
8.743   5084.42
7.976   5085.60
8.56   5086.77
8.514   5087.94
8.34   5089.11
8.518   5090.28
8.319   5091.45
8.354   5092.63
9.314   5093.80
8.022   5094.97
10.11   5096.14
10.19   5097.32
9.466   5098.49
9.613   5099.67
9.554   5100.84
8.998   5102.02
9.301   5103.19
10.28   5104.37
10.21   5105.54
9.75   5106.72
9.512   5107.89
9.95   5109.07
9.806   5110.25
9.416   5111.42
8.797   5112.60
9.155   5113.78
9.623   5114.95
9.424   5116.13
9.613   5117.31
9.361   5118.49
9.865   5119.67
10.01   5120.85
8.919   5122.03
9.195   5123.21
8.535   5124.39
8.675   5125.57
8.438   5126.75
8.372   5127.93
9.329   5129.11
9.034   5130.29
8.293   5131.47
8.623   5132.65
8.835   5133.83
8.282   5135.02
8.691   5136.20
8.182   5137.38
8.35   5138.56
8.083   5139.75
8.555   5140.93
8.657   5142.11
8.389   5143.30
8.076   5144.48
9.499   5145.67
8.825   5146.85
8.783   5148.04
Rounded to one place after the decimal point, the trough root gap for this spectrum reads -0.1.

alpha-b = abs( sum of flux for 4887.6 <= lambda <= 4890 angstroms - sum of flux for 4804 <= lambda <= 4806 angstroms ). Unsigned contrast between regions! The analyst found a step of 1.6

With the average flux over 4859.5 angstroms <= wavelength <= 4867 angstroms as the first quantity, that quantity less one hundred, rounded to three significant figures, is -92.7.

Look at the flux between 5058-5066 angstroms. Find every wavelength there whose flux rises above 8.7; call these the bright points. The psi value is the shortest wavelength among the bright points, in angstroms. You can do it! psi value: 5058.73 angstroms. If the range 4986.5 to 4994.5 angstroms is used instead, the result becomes 4988.18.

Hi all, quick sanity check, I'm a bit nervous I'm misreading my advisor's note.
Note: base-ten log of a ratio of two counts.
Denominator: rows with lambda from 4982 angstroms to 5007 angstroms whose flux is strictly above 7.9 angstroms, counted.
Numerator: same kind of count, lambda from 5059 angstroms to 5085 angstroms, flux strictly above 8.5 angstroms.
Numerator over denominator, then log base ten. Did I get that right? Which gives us -0.3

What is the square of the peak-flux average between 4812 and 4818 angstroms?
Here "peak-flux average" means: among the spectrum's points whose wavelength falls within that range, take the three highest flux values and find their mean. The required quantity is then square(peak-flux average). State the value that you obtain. 48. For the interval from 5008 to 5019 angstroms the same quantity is 69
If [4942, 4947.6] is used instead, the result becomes 72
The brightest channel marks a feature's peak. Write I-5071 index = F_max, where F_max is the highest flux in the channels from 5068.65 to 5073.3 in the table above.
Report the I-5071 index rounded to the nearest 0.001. 8.606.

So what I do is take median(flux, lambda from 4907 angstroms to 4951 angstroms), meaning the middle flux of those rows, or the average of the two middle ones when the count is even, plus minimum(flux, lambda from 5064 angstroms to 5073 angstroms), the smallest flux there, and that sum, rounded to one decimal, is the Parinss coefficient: 15.9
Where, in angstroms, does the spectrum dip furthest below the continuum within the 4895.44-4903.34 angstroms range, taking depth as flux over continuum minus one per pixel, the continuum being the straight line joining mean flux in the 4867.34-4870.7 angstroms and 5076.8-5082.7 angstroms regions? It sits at 4902.77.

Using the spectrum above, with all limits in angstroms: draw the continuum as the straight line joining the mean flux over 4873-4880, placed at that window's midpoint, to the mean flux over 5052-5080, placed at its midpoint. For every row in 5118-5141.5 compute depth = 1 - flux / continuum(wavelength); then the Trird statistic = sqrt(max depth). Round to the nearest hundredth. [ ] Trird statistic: 0.38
